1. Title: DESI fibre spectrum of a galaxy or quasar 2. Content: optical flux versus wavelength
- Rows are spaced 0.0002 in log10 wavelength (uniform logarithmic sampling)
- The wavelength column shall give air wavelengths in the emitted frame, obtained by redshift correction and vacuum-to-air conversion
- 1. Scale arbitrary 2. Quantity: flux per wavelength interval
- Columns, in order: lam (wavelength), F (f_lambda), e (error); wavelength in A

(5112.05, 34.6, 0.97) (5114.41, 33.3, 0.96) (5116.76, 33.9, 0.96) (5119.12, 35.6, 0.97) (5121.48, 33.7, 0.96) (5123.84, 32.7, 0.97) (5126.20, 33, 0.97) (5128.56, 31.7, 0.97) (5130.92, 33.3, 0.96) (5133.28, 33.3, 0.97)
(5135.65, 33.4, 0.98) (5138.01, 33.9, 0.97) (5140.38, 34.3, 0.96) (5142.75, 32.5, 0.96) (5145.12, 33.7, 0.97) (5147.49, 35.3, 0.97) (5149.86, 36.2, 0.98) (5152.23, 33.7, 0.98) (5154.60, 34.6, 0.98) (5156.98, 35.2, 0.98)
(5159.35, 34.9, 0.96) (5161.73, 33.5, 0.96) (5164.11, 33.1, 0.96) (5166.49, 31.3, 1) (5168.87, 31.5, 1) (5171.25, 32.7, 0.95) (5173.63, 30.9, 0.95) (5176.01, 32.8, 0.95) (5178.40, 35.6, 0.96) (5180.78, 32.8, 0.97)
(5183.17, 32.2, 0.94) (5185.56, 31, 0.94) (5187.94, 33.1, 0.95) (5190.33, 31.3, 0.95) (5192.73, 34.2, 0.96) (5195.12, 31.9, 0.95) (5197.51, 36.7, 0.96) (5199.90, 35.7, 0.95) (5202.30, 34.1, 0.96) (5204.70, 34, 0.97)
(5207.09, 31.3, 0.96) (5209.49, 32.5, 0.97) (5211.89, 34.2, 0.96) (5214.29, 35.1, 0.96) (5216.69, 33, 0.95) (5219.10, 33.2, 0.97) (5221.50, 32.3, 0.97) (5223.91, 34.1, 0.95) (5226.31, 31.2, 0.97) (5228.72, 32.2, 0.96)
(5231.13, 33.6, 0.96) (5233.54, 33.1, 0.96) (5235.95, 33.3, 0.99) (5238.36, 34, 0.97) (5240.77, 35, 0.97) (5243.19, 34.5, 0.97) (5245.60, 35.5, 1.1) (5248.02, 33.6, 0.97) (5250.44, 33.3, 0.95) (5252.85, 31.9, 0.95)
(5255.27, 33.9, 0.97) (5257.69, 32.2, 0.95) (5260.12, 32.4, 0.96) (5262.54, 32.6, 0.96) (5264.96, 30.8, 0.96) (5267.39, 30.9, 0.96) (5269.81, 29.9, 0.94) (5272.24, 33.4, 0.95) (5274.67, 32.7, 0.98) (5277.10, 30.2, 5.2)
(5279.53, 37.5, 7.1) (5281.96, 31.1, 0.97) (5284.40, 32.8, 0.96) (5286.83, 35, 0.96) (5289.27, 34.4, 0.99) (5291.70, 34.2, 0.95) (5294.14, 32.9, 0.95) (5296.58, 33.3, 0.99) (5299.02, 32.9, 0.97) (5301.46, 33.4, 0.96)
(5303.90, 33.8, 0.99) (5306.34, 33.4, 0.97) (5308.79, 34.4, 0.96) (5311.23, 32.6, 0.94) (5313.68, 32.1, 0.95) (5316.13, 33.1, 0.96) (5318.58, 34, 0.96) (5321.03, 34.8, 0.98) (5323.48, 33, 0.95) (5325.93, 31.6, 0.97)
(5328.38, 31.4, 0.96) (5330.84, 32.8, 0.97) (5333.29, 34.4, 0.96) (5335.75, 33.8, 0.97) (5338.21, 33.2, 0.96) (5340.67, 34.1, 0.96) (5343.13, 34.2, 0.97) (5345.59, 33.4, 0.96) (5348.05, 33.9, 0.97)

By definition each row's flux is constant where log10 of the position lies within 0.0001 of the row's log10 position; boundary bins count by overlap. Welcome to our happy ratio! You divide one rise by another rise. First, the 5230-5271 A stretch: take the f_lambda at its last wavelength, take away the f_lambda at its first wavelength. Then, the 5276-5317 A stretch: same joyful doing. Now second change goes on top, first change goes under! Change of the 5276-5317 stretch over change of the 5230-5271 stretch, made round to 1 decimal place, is -0.8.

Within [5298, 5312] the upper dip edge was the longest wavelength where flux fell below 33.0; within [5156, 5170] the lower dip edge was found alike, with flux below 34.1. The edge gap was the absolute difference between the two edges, 142.4 A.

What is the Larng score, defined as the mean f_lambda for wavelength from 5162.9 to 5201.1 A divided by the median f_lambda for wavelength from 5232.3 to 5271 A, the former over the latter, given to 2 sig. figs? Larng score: 0.99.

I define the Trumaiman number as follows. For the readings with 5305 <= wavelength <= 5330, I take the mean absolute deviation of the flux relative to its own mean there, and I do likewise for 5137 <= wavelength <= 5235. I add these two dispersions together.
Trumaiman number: 2.12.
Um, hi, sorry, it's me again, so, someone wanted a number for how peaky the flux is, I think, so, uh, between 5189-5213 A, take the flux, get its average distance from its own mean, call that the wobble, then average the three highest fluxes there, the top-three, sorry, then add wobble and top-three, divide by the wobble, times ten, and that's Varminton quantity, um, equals 251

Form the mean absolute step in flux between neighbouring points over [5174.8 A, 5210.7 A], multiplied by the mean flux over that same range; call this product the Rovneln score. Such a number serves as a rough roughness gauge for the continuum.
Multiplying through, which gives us 66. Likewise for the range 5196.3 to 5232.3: 47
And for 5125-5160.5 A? 33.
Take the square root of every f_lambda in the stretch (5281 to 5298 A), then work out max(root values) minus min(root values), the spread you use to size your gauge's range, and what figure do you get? 0.339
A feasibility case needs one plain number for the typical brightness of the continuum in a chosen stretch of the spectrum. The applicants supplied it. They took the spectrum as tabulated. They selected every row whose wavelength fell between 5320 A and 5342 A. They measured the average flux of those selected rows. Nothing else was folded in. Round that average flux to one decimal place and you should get 33.2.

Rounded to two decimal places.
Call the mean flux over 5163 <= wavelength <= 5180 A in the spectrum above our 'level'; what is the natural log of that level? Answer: 3.48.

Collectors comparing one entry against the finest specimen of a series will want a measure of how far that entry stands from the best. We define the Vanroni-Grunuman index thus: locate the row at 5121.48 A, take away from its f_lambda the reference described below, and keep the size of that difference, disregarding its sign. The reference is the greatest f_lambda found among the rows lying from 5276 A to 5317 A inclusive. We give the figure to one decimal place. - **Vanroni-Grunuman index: 3.8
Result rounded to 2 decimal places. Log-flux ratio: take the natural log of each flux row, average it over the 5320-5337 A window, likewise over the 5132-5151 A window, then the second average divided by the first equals 1.01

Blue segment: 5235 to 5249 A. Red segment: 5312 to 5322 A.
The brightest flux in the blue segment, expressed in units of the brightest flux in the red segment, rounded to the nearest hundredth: 1.02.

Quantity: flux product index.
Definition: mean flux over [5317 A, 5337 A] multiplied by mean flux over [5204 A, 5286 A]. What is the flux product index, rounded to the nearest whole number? 1096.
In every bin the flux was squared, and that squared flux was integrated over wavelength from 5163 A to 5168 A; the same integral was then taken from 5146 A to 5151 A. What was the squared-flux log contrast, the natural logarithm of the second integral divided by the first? 0.21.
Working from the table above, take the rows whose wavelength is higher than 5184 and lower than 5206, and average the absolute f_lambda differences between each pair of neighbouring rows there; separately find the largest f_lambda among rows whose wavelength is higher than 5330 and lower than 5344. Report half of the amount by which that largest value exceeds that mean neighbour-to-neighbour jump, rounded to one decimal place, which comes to 16.2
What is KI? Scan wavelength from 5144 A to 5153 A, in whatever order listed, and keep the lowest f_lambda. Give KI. 33.7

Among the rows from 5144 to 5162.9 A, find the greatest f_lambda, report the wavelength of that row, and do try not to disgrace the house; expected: 5149.86 A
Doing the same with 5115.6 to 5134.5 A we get 5119.12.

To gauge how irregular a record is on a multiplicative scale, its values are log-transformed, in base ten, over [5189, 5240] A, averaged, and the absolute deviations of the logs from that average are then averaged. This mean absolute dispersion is 0.0147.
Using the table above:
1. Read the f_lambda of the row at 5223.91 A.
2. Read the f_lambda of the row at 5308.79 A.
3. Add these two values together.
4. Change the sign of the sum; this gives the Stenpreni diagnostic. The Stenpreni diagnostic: -68.5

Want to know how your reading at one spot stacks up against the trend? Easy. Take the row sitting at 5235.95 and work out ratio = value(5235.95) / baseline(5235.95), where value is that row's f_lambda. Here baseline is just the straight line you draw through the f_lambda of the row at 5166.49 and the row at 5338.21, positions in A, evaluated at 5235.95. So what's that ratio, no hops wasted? 1.04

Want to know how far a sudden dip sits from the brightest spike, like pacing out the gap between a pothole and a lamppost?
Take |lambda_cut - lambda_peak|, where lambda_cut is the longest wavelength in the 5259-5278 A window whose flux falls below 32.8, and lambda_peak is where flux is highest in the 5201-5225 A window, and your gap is 62.8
